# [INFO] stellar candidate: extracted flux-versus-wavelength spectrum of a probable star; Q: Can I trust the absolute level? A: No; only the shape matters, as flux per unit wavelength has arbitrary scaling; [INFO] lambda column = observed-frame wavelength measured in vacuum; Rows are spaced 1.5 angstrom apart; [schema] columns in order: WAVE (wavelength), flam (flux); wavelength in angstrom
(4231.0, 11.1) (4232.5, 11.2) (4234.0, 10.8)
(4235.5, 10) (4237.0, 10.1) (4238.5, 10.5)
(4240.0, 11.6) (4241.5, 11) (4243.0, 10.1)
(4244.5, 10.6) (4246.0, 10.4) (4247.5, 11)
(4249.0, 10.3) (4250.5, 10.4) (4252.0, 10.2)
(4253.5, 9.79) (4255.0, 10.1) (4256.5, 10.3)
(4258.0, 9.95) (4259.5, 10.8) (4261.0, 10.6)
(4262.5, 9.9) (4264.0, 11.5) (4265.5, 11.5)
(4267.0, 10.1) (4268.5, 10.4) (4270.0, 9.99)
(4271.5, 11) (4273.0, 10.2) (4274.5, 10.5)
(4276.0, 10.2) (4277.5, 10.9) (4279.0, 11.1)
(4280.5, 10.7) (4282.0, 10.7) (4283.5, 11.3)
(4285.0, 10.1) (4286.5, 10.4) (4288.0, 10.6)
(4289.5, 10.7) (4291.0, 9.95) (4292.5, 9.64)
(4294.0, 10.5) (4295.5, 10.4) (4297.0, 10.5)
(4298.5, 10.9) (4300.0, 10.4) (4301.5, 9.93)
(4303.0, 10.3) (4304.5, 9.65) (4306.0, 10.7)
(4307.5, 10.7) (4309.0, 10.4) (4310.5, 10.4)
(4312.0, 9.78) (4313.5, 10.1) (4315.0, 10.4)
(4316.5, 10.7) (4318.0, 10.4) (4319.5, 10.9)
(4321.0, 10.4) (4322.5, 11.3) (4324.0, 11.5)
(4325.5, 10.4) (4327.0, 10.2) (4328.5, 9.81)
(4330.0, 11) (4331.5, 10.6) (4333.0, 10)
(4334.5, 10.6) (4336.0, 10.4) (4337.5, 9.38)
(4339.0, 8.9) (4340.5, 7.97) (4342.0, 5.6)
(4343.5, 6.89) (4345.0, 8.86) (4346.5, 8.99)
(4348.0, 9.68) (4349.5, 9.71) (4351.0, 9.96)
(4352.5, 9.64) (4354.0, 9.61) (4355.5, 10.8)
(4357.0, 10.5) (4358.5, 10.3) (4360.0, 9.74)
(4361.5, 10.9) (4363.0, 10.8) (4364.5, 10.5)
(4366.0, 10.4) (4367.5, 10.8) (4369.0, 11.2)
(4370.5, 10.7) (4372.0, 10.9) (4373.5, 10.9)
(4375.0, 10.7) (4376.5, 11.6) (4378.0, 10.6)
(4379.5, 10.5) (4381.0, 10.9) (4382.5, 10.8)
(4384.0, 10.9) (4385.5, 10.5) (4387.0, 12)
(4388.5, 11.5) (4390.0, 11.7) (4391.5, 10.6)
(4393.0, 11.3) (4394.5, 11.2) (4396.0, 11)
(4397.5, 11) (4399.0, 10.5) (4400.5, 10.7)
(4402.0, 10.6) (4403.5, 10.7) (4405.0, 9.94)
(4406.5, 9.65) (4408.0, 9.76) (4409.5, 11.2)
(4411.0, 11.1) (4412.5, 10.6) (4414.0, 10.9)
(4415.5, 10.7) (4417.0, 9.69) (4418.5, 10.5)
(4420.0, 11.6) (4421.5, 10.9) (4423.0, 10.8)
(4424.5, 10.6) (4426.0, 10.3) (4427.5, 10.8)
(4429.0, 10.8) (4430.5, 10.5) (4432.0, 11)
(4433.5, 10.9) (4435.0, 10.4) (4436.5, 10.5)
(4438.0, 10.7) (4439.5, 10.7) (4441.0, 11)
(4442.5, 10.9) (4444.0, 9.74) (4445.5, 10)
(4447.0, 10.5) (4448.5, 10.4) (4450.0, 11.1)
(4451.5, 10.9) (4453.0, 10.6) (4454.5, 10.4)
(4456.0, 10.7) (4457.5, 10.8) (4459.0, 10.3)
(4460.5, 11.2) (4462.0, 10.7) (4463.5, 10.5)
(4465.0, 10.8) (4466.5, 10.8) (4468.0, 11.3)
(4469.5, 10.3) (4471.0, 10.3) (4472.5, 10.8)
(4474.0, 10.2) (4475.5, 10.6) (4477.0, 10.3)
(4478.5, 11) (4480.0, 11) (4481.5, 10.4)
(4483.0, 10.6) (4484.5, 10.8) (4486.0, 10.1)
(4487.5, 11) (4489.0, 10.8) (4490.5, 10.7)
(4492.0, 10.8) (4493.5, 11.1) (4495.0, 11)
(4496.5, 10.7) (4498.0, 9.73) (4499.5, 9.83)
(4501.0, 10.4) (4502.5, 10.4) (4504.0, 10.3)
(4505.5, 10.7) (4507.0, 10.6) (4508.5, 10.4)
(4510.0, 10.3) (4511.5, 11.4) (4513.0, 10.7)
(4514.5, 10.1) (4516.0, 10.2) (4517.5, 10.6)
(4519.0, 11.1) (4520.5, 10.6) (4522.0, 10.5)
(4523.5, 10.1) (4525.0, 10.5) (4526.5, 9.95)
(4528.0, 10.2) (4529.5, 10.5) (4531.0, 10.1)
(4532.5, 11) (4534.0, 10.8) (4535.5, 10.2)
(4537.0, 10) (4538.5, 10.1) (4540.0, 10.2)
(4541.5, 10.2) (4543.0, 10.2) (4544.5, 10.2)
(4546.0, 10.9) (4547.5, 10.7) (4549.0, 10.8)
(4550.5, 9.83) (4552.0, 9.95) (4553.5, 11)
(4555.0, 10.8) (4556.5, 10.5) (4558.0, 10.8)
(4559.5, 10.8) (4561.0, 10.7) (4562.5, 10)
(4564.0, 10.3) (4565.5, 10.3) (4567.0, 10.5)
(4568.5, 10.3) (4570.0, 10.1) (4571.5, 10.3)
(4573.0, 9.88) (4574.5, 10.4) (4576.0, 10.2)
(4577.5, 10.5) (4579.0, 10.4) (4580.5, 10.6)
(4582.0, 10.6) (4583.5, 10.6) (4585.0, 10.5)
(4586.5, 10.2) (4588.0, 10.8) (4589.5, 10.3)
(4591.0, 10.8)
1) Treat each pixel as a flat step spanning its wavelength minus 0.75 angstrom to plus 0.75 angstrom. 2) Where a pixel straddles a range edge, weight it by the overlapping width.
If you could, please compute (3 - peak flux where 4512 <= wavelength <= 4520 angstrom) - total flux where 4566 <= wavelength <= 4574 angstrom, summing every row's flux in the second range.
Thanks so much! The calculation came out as -59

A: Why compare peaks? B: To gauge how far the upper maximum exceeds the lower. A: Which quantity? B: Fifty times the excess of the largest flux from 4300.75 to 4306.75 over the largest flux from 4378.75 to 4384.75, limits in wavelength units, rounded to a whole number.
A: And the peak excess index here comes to -10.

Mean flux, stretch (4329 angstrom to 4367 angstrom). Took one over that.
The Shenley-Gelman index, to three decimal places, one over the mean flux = 0.103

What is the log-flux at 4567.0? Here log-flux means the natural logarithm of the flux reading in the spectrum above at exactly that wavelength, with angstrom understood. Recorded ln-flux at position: 2.351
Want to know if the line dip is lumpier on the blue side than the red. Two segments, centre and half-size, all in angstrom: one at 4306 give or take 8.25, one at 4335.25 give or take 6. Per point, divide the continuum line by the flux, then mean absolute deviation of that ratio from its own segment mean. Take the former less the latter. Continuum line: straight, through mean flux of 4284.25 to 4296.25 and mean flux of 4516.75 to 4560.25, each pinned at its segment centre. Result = -0.064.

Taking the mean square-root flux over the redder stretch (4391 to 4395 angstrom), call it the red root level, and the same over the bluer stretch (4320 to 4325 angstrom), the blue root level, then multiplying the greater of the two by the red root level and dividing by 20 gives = 0.552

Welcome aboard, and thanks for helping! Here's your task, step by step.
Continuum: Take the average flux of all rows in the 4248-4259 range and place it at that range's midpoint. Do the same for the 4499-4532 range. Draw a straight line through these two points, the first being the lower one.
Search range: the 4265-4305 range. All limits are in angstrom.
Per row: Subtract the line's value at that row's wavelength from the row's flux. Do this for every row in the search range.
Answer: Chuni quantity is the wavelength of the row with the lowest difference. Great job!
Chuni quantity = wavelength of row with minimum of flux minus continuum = 4304.5 angstrom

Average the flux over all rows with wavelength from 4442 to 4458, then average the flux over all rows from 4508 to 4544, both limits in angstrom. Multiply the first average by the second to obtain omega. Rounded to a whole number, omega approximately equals 110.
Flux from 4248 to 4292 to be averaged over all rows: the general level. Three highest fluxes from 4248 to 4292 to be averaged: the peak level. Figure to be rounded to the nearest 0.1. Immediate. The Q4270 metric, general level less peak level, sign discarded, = 0.9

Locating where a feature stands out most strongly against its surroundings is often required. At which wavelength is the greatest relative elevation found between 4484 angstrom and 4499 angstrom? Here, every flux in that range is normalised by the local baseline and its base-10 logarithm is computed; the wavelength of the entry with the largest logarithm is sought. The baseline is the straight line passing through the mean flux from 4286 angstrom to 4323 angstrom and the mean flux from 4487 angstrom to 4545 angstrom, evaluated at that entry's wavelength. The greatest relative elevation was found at 4493.5 angstrom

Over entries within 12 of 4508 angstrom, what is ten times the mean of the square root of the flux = 32.3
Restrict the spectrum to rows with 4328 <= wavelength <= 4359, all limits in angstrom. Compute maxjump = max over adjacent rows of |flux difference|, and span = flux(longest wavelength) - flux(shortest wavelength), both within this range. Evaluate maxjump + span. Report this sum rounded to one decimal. 2.9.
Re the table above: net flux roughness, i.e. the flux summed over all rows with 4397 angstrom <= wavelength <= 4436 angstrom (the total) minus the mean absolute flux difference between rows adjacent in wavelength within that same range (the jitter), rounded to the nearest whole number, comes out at 276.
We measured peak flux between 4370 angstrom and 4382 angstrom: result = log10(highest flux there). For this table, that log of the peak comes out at 1.06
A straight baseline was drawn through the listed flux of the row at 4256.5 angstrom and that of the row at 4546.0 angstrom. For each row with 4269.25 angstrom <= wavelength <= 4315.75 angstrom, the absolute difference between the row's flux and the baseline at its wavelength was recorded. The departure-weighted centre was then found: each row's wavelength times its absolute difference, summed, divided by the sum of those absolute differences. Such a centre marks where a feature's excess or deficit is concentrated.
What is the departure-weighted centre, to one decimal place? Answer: 4290.2 angstrom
